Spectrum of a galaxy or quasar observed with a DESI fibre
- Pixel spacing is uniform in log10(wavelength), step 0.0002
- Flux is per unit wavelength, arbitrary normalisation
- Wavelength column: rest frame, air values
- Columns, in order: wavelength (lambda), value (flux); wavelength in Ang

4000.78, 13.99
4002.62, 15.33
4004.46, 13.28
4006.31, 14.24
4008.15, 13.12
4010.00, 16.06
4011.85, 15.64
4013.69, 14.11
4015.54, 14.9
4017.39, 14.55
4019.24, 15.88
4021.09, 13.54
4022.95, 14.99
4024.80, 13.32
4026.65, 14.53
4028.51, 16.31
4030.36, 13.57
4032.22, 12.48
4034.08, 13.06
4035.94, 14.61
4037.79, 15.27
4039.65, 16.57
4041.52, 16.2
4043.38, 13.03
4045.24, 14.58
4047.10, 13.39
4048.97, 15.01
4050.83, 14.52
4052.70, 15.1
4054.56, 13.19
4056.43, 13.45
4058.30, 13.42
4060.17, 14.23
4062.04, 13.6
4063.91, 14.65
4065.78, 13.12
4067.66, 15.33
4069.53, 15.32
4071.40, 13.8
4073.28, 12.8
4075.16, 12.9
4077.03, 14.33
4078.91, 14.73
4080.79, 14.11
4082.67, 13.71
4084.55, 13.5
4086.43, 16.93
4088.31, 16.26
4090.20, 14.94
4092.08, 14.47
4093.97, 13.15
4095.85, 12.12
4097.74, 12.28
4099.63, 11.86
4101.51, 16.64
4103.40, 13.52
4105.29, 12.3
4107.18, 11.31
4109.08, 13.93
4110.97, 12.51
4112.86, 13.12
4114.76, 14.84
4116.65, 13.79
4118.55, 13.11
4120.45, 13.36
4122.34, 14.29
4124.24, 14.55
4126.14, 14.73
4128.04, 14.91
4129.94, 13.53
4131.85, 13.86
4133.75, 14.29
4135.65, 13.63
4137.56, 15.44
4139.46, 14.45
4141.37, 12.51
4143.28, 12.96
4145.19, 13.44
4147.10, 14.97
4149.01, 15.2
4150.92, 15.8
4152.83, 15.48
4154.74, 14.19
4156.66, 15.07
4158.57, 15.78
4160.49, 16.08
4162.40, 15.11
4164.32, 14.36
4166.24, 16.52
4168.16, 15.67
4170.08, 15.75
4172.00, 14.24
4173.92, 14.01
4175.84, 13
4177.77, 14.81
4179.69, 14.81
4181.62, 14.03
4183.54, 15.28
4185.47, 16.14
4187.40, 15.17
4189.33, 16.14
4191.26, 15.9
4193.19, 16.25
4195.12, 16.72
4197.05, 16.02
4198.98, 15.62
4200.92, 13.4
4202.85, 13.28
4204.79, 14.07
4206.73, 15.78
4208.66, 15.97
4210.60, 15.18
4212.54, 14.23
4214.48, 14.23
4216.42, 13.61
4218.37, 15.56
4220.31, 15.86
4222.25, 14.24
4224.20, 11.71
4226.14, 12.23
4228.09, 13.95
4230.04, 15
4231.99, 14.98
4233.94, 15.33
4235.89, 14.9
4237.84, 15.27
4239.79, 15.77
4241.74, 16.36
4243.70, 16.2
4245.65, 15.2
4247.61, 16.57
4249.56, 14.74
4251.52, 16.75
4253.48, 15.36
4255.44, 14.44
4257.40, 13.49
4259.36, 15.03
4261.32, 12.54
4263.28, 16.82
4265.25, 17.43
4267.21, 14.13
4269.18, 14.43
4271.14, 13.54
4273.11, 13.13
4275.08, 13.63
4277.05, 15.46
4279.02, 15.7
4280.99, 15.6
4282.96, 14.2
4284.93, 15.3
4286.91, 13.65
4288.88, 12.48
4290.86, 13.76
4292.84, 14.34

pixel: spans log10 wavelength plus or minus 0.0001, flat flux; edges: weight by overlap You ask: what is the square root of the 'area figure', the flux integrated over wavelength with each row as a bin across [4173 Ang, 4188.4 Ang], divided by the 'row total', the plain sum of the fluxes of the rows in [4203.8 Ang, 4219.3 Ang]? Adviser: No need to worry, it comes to 1.379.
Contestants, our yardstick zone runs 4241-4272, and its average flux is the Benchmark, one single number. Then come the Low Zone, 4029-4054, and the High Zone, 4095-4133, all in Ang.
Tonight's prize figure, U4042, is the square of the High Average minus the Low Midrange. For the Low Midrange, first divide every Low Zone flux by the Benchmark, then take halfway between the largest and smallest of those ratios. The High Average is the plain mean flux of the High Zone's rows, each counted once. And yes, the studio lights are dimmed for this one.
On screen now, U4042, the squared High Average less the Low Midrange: 182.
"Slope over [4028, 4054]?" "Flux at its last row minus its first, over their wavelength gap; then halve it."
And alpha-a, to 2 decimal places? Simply -0.03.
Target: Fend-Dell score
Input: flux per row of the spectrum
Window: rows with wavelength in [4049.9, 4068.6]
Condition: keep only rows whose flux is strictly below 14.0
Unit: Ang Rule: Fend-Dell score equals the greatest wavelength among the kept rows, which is 4065.78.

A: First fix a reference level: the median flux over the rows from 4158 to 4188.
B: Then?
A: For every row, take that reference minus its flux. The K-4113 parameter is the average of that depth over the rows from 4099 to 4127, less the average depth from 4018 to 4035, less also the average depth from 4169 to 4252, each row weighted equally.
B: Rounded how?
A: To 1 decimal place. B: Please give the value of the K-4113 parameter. 0.4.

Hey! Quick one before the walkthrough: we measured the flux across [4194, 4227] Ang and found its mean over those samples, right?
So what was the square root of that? 3.82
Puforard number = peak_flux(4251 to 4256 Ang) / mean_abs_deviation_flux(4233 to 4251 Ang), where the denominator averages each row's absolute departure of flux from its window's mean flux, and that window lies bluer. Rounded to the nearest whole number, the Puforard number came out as 30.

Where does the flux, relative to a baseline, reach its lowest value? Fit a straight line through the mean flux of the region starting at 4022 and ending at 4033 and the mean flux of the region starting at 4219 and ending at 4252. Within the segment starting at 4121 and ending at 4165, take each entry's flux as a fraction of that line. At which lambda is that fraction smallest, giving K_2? 4141.37 Ang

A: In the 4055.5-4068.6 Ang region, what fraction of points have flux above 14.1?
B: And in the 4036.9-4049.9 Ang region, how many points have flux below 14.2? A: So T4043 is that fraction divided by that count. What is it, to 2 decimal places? 0.21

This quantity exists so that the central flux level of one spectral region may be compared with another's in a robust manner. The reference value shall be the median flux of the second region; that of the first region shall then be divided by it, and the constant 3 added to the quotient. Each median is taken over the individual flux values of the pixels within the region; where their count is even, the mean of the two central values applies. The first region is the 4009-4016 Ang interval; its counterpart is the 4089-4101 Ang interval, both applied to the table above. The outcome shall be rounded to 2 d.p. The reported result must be 4.20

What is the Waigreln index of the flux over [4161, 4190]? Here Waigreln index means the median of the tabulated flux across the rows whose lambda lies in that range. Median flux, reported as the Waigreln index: 15.1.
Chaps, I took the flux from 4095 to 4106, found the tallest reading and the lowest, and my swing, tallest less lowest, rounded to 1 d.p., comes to 4.8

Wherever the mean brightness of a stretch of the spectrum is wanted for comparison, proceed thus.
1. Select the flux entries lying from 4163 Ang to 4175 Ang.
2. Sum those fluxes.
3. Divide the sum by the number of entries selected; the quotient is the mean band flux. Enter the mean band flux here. 15.1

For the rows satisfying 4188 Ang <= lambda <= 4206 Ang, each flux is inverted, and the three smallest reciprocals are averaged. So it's 0.061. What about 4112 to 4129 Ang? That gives 0.067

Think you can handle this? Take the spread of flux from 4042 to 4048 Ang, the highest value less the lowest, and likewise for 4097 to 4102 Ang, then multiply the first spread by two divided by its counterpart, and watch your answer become 0.65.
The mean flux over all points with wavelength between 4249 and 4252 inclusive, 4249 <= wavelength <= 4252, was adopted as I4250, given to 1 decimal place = 15.7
